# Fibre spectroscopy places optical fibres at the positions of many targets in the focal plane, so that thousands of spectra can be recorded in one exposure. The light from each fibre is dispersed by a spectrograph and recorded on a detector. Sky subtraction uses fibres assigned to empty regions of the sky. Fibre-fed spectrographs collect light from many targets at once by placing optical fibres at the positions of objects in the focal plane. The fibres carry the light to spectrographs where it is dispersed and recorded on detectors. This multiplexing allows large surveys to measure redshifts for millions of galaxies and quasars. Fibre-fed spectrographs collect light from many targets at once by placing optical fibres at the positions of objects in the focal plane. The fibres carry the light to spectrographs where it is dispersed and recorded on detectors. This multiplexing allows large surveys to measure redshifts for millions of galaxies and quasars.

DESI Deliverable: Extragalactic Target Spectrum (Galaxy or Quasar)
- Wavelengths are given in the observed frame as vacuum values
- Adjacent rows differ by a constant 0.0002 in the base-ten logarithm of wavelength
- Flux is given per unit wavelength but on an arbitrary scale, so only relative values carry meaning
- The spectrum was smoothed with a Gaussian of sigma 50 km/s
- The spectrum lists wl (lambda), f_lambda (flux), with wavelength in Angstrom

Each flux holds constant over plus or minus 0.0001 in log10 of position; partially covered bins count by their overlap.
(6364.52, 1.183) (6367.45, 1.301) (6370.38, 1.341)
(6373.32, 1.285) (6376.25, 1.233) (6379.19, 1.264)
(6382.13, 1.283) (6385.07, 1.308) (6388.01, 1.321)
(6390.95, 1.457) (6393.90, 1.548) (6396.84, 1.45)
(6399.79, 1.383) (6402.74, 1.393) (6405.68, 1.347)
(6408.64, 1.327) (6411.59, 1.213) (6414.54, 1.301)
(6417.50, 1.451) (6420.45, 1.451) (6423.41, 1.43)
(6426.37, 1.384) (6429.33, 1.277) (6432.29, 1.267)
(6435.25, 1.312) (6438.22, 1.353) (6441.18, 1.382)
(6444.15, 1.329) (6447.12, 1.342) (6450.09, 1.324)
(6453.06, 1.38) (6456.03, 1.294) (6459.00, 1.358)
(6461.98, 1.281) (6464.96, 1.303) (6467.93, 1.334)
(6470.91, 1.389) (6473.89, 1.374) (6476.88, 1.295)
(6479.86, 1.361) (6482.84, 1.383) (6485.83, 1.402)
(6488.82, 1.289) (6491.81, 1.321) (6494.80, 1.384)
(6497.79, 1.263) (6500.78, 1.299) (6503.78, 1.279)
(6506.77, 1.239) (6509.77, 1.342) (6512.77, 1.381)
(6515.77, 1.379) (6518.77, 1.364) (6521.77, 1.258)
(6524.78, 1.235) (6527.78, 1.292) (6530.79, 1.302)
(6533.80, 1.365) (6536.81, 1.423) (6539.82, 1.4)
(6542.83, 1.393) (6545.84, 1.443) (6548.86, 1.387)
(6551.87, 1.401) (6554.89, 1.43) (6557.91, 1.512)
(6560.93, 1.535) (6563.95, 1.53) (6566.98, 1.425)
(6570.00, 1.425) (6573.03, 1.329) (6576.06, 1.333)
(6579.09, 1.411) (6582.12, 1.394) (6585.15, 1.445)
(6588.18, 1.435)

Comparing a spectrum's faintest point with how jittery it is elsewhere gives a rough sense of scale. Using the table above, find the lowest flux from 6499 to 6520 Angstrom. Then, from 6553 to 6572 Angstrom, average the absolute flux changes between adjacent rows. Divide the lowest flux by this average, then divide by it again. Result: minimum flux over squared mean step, 670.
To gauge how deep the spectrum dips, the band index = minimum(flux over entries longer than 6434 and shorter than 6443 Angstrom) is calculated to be 1.312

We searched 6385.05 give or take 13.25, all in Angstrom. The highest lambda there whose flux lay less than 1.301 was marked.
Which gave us 6382.13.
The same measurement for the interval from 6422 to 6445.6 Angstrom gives 6432.29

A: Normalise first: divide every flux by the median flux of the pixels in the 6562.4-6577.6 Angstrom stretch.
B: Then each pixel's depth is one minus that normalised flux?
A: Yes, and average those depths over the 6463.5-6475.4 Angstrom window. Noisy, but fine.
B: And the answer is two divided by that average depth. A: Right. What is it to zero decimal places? 38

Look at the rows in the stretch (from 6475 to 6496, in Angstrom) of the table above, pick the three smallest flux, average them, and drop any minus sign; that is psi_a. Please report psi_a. 1.30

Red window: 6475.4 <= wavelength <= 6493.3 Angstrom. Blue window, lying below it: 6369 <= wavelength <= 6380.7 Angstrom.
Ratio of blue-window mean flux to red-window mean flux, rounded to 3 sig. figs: 0.954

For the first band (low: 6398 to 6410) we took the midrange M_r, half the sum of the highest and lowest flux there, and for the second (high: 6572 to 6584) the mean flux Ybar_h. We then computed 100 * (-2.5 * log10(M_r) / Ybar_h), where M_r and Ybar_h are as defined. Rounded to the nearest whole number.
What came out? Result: -24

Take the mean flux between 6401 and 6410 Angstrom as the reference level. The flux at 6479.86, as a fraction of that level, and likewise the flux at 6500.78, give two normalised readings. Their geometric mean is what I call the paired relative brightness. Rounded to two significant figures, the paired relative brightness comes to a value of 0.98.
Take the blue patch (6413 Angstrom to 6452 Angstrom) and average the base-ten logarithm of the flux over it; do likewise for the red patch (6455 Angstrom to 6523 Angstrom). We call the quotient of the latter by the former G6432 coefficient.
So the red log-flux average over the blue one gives 0.94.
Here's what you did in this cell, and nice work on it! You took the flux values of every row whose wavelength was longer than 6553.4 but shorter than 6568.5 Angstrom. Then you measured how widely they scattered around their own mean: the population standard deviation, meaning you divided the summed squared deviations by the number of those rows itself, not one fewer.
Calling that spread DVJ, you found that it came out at 0.049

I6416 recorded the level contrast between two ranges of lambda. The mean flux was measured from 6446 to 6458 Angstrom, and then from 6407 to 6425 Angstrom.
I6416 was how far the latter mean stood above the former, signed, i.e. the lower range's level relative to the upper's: 0.03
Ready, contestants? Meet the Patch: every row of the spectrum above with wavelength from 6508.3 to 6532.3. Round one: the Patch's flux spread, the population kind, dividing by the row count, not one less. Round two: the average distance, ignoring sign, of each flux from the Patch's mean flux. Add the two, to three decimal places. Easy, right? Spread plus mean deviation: 0.100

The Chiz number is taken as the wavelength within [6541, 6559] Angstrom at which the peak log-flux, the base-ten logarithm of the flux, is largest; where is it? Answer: 6557.91 Angstrom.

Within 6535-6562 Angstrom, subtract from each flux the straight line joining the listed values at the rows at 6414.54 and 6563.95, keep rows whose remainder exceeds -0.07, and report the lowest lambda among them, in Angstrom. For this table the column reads 6536.81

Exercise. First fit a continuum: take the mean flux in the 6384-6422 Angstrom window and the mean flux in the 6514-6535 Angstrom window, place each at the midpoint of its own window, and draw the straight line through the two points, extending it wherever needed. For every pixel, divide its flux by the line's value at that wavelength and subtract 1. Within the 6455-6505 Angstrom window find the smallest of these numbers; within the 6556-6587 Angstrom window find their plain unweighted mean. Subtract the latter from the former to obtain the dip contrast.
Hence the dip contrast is -0.16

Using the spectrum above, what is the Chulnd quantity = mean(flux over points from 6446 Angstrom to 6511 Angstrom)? 1.33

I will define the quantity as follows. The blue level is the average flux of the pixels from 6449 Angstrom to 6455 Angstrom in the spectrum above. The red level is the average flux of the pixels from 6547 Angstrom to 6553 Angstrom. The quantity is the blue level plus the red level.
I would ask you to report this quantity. 2.75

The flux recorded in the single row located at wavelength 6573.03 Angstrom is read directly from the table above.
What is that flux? 1.329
